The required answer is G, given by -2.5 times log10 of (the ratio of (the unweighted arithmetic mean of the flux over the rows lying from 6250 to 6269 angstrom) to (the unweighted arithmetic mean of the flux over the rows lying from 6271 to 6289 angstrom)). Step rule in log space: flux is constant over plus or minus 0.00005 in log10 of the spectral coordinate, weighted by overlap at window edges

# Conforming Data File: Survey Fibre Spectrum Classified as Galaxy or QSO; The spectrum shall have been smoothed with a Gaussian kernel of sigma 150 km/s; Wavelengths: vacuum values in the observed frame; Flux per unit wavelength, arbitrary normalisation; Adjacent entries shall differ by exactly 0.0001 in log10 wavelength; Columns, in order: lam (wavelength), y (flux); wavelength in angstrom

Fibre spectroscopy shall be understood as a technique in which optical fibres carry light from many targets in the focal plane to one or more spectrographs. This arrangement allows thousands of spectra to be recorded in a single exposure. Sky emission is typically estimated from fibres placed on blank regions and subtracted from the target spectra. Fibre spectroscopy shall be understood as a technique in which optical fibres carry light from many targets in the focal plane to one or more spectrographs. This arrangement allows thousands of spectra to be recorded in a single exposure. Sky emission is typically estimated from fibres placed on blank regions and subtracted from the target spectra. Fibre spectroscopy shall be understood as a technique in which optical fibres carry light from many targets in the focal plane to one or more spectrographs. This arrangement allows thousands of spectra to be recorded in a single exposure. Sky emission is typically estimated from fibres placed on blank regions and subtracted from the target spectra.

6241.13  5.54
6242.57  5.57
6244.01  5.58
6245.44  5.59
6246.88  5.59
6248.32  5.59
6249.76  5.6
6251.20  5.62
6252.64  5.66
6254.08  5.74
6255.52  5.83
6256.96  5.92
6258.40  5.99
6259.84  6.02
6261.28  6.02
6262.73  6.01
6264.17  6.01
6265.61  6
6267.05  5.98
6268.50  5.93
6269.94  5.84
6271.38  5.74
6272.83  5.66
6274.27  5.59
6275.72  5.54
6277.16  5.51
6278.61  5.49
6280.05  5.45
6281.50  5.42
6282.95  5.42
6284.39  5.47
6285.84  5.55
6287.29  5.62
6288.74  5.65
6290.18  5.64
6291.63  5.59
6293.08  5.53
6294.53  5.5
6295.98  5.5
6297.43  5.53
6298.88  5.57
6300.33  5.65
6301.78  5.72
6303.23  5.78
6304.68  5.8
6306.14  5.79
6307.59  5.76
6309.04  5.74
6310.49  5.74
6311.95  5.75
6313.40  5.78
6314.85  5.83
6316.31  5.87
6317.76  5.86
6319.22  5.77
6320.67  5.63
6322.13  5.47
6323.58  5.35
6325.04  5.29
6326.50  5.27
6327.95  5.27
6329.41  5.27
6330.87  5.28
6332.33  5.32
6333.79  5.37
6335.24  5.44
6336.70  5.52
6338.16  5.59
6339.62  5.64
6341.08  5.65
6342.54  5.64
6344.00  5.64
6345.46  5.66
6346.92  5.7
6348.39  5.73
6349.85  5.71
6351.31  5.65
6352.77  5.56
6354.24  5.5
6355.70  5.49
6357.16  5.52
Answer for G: -0.07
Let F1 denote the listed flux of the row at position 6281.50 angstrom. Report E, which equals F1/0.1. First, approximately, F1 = 5.42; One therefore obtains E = 54.2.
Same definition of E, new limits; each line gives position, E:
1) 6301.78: 57.2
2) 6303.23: 57.8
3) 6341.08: 56.5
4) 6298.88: 55.7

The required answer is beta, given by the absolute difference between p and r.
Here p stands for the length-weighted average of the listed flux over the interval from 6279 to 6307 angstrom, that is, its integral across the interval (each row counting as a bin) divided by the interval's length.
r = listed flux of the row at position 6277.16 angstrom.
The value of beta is 0.078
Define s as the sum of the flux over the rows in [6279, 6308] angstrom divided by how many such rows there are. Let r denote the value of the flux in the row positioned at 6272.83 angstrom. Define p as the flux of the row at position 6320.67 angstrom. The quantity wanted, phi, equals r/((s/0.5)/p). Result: 2.85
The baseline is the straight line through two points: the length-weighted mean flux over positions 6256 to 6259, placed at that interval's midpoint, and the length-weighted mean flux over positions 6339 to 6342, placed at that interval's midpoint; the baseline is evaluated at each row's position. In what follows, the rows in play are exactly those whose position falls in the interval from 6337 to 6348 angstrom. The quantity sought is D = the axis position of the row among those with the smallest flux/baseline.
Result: 6338.16 angstrom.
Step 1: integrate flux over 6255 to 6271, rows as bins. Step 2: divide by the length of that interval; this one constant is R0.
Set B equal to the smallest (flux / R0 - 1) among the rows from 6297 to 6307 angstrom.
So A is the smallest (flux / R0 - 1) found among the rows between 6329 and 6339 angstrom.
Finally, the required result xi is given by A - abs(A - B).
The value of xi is -0.16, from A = -0.12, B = -0.072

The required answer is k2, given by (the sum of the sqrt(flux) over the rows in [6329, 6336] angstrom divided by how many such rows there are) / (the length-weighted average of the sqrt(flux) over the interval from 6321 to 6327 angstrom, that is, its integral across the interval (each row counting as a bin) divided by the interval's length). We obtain 0.998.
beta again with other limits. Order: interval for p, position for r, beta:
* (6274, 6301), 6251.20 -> 0.083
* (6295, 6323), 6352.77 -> 0.150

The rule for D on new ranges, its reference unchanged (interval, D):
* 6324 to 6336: 6326.50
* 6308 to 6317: 6309.04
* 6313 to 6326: 6325.04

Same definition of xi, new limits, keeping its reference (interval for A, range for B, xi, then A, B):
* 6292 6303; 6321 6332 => -0.12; -0.08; -0.115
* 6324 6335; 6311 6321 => -0.18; -0.12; -0.055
